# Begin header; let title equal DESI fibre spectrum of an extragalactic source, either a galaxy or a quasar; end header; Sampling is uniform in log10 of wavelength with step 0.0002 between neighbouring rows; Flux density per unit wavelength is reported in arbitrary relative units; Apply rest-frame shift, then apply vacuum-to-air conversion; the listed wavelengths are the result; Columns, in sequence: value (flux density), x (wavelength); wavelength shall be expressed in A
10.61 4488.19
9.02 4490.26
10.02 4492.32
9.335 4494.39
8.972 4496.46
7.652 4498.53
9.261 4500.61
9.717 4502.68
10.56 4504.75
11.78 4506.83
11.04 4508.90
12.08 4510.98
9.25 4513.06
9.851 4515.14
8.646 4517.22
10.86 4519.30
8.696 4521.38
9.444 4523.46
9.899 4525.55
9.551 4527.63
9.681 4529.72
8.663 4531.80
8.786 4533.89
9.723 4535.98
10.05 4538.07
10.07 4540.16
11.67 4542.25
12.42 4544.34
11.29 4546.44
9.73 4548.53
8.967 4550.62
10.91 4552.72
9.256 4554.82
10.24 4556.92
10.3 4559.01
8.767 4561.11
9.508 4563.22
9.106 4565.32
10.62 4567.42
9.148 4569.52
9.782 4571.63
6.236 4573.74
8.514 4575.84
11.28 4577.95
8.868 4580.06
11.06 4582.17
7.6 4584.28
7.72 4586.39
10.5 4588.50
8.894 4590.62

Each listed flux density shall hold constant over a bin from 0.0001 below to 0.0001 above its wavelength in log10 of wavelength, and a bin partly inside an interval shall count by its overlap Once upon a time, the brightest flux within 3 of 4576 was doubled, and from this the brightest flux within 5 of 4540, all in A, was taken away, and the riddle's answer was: 10.1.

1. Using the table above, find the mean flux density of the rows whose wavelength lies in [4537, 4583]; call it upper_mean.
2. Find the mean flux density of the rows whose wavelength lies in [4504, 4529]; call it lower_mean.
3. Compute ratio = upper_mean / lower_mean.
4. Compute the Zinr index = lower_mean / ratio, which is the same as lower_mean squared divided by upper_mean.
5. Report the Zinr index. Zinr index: 10.4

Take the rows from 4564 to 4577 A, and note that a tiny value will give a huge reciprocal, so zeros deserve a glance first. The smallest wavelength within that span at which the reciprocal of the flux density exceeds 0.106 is 4565.32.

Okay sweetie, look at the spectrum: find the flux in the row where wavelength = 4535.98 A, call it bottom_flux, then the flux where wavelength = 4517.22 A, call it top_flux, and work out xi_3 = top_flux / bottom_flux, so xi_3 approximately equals 0.89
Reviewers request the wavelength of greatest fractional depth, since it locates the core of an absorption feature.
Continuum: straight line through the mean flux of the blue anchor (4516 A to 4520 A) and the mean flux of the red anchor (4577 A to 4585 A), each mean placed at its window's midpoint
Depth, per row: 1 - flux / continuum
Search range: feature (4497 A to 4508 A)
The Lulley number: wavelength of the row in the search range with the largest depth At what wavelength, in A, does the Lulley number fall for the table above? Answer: 4498.53 A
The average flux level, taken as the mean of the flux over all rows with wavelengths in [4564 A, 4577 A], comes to 8.9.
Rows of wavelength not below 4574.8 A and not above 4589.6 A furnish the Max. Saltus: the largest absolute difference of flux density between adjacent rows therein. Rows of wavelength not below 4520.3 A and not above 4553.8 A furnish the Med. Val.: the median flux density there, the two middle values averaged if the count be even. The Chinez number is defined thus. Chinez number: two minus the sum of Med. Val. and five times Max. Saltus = -25.0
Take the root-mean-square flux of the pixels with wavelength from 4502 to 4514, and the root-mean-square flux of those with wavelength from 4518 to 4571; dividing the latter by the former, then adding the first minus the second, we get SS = 1.8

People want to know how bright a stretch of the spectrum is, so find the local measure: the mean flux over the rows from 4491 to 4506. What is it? 9.4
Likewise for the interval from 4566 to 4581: 9.2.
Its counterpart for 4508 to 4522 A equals 10.1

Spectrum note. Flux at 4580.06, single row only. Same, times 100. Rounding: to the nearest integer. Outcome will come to 887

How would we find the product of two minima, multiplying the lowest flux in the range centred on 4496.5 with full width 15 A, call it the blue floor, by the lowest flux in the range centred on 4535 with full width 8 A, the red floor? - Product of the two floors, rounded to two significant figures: 66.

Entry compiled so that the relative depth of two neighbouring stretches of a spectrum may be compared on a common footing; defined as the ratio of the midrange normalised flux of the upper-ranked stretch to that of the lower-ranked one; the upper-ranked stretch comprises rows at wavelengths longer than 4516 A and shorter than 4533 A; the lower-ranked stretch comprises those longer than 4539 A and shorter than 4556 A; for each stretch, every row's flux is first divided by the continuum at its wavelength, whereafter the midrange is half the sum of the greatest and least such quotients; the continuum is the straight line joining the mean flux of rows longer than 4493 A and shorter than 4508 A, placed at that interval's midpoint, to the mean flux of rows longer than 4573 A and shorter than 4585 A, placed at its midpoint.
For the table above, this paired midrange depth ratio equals 0.89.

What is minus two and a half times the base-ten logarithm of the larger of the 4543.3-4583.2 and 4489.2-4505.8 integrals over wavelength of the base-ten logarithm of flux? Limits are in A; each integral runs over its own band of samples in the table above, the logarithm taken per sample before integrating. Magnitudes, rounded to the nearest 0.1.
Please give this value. -4.0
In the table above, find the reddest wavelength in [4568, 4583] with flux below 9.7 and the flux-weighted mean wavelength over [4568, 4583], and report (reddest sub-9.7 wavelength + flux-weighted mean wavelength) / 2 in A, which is 4578.1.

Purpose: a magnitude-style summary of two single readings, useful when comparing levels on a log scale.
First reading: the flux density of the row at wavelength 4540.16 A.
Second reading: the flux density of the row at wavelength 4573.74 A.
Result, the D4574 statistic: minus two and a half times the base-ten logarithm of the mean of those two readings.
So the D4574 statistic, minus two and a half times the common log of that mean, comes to -2.28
